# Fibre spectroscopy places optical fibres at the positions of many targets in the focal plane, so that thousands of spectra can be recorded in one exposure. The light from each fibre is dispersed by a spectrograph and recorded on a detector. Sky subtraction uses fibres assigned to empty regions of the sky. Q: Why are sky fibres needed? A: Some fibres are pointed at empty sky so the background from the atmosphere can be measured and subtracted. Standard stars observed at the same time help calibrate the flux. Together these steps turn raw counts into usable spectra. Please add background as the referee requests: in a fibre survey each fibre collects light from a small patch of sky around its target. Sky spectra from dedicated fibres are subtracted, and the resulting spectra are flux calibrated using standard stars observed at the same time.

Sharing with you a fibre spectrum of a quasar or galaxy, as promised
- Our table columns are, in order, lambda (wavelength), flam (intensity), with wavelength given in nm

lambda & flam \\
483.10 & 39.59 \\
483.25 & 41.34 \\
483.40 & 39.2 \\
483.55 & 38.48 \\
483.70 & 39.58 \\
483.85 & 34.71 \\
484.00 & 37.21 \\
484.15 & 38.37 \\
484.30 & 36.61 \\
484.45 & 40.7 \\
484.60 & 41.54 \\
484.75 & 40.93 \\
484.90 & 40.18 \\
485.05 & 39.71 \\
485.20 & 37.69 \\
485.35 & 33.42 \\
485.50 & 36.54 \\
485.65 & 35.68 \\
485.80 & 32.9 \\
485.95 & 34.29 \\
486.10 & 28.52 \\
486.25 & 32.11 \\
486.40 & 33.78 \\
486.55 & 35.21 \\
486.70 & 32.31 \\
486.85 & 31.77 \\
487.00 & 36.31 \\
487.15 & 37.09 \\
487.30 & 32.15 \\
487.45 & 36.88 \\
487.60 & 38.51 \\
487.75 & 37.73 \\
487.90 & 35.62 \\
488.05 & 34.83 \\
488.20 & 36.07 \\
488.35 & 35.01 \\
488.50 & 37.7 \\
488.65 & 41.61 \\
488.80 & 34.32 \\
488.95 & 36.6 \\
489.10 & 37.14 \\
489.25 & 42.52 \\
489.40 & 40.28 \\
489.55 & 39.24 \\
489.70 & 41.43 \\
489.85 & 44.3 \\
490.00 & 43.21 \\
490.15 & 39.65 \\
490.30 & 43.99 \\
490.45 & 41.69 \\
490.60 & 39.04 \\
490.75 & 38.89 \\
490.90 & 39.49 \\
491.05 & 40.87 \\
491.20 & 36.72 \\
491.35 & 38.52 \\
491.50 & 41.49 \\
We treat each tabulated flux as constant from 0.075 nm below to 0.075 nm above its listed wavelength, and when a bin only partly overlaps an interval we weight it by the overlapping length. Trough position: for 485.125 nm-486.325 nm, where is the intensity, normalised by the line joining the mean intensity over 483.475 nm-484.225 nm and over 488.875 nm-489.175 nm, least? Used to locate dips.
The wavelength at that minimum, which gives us 486.10 nm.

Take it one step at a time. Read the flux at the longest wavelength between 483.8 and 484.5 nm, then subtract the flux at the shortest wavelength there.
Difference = 6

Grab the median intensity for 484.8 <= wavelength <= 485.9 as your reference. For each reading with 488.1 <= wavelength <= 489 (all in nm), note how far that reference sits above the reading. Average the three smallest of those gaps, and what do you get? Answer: -2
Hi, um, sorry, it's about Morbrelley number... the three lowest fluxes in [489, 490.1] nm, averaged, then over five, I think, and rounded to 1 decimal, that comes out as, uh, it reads 7.8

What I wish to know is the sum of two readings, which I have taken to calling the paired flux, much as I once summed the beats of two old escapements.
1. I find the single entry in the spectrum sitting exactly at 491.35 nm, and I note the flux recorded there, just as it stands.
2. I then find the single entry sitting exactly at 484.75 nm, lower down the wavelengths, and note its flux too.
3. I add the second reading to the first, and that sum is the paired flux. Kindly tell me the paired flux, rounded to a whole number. 79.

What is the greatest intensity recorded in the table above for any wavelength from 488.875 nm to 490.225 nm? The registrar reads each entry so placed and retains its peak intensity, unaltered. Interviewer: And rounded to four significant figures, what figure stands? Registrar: 44.30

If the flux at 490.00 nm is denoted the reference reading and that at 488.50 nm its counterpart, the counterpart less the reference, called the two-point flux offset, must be -5.5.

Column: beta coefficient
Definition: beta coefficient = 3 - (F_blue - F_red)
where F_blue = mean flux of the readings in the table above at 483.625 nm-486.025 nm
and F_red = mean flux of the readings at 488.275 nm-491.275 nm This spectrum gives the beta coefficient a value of 5.2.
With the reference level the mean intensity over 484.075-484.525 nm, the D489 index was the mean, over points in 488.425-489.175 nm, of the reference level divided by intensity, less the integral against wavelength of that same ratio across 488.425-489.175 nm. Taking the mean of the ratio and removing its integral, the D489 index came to 0.3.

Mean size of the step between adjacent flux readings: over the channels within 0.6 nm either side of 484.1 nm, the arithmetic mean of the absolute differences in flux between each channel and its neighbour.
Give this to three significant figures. 2.33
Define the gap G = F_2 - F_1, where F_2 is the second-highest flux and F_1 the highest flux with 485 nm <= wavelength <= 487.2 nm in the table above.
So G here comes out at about -2.0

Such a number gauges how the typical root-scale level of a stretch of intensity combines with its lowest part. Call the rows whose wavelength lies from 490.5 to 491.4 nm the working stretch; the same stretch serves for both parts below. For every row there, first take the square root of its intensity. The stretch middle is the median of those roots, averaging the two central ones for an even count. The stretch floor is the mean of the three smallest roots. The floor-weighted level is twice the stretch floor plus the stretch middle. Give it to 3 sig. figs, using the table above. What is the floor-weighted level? 18.6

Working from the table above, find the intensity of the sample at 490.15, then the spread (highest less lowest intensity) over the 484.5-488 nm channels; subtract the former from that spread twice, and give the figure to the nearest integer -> -66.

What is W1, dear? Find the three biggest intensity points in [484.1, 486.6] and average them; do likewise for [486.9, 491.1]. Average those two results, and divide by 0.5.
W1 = 84.9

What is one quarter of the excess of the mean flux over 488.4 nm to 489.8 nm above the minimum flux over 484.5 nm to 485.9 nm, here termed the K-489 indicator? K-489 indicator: 1.5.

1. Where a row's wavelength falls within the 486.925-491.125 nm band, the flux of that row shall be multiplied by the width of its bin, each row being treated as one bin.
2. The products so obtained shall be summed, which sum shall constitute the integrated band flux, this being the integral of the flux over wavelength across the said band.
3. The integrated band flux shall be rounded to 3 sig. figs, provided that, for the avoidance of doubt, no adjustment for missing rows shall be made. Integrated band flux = 162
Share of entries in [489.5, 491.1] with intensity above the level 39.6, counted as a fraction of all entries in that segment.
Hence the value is 0.64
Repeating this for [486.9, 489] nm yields 0.07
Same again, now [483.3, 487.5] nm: 0.18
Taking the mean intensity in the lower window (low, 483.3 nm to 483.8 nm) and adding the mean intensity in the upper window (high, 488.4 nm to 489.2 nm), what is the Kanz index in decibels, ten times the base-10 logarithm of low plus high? 18.8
